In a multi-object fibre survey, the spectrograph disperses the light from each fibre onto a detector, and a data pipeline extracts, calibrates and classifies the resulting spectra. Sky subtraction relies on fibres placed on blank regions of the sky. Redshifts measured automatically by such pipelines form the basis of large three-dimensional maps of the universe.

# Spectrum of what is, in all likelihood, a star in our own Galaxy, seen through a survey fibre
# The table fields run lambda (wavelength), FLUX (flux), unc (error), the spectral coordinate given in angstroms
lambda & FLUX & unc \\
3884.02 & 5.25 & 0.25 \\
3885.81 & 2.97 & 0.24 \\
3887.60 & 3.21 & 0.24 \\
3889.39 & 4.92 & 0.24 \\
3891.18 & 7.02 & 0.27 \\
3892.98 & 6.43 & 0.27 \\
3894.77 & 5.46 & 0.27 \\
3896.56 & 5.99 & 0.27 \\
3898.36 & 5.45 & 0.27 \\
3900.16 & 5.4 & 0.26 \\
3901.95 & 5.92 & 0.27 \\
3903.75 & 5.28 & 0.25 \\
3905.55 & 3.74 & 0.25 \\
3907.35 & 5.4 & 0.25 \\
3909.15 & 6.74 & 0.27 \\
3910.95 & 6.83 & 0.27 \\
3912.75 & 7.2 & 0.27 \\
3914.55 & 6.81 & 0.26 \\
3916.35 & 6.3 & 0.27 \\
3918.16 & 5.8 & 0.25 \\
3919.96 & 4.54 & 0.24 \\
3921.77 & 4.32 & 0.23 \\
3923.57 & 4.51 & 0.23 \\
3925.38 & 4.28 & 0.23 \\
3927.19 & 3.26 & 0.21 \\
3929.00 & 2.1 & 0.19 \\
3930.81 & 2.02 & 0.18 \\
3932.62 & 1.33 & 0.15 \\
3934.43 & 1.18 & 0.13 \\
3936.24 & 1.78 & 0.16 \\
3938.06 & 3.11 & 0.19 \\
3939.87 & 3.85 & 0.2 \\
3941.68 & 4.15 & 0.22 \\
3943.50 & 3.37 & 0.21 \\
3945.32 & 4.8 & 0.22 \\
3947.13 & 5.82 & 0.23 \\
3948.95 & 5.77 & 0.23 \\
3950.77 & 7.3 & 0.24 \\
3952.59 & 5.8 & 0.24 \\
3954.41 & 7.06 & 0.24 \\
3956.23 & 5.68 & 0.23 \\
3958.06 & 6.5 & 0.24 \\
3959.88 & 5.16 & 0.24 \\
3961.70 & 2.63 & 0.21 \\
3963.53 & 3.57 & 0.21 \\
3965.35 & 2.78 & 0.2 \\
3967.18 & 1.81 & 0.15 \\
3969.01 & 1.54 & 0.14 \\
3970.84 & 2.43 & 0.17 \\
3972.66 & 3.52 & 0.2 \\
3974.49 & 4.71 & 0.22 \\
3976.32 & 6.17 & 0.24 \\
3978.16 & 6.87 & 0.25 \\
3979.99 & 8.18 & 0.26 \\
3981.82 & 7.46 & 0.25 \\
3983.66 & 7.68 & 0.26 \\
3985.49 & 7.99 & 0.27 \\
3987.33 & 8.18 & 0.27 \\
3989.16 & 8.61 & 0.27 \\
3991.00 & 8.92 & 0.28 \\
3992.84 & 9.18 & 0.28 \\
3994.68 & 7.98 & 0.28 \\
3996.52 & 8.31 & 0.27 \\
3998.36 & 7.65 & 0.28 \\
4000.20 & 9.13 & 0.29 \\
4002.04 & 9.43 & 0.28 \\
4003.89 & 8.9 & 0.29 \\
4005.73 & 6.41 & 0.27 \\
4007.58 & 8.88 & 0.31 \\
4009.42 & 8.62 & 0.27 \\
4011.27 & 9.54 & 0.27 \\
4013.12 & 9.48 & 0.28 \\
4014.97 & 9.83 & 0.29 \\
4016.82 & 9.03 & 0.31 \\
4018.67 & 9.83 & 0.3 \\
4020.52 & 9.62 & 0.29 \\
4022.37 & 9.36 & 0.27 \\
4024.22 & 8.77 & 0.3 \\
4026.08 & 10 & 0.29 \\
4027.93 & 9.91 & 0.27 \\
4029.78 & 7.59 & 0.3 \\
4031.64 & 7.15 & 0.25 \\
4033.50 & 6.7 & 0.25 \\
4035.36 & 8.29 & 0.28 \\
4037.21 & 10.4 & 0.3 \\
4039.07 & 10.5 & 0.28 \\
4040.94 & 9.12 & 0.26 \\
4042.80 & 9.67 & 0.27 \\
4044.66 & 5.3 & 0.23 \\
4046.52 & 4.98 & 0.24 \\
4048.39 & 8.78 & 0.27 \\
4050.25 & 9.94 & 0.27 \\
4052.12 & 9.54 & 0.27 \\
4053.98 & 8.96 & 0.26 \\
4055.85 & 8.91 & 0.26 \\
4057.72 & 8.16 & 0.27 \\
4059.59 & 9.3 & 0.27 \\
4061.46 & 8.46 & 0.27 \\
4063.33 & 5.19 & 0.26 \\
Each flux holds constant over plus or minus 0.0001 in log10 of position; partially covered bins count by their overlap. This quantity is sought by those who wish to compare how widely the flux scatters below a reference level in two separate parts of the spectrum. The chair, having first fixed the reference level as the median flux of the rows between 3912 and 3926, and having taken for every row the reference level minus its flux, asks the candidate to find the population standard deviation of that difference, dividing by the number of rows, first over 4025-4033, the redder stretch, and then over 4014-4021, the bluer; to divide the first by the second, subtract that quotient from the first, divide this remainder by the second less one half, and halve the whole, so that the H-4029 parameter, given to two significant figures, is 7.8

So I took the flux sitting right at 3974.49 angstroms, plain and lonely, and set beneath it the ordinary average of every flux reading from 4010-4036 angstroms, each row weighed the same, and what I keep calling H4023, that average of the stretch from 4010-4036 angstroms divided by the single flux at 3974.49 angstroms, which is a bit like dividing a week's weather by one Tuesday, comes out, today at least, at 1.90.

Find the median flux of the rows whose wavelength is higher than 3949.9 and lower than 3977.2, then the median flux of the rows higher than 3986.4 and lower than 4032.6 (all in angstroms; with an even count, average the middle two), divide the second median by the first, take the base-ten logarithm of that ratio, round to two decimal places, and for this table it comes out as 0.28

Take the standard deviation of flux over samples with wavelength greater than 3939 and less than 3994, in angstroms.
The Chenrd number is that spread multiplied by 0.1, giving 0.22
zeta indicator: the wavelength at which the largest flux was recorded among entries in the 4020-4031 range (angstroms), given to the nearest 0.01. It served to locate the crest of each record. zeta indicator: 4026.08 angstroms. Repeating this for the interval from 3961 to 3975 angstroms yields 3974.49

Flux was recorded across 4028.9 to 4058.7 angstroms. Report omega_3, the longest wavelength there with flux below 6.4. 4046.52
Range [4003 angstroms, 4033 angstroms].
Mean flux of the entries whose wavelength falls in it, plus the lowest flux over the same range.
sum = 15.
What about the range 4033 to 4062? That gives 14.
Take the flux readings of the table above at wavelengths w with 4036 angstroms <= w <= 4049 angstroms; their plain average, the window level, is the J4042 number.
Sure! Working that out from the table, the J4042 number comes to 8.4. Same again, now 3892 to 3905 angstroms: 5.7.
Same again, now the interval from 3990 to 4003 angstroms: 8.7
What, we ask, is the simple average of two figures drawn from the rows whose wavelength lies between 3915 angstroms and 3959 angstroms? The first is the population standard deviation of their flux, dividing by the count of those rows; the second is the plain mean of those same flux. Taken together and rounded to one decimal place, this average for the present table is 3.1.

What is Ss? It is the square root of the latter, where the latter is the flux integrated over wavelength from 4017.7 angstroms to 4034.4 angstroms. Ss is 12.1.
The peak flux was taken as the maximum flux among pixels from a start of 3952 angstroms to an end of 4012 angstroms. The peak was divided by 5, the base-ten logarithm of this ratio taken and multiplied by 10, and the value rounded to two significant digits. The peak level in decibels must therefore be 2.8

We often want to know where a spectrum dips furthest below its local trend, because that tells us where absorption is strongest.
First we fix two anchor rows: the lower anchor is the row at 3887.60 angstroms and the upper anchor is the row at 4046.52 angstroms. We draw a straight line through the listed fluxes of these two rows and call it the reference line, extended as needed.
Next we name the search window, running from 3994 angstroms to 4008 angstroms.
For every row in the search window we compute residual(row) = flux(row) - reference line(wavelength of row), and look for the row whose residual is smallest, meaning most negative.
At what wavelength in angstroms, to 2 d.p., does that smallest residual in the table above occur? 4005.73 angstroms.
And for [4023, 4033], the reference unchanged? 4031.64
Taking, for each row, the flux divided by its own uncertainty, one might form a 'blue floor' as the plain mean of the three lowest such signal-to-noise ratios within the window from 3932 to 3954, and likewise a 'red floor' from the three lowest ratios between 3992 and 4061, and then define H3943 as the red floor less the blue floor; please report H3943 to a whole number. 13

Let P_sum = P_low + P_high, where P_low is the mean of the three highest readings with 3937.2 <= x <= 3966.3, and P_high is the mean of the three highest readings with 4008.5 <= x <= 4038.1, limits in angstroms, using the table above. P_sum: 17.1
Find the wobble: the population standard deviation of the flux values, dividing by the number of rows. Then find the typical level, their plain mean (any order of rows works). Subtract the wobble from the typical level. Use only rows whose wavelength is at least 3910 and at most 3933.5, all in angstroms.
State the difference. 2.7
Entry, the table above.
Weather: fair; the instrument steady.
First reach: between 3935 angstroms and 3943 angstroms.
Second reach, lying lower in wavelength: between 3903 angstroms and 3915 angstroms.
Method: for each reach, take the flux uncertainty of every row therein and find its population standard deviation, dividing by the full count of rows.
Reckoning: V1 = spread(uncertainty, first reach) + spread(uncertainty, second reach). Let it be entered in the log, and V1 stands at 0.031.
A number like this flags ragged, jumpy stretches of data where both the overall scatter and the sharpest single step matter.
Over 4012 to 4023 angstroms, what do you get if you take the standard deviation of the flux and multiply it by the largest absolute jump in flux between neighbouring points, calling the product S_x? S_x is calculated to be 0.2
